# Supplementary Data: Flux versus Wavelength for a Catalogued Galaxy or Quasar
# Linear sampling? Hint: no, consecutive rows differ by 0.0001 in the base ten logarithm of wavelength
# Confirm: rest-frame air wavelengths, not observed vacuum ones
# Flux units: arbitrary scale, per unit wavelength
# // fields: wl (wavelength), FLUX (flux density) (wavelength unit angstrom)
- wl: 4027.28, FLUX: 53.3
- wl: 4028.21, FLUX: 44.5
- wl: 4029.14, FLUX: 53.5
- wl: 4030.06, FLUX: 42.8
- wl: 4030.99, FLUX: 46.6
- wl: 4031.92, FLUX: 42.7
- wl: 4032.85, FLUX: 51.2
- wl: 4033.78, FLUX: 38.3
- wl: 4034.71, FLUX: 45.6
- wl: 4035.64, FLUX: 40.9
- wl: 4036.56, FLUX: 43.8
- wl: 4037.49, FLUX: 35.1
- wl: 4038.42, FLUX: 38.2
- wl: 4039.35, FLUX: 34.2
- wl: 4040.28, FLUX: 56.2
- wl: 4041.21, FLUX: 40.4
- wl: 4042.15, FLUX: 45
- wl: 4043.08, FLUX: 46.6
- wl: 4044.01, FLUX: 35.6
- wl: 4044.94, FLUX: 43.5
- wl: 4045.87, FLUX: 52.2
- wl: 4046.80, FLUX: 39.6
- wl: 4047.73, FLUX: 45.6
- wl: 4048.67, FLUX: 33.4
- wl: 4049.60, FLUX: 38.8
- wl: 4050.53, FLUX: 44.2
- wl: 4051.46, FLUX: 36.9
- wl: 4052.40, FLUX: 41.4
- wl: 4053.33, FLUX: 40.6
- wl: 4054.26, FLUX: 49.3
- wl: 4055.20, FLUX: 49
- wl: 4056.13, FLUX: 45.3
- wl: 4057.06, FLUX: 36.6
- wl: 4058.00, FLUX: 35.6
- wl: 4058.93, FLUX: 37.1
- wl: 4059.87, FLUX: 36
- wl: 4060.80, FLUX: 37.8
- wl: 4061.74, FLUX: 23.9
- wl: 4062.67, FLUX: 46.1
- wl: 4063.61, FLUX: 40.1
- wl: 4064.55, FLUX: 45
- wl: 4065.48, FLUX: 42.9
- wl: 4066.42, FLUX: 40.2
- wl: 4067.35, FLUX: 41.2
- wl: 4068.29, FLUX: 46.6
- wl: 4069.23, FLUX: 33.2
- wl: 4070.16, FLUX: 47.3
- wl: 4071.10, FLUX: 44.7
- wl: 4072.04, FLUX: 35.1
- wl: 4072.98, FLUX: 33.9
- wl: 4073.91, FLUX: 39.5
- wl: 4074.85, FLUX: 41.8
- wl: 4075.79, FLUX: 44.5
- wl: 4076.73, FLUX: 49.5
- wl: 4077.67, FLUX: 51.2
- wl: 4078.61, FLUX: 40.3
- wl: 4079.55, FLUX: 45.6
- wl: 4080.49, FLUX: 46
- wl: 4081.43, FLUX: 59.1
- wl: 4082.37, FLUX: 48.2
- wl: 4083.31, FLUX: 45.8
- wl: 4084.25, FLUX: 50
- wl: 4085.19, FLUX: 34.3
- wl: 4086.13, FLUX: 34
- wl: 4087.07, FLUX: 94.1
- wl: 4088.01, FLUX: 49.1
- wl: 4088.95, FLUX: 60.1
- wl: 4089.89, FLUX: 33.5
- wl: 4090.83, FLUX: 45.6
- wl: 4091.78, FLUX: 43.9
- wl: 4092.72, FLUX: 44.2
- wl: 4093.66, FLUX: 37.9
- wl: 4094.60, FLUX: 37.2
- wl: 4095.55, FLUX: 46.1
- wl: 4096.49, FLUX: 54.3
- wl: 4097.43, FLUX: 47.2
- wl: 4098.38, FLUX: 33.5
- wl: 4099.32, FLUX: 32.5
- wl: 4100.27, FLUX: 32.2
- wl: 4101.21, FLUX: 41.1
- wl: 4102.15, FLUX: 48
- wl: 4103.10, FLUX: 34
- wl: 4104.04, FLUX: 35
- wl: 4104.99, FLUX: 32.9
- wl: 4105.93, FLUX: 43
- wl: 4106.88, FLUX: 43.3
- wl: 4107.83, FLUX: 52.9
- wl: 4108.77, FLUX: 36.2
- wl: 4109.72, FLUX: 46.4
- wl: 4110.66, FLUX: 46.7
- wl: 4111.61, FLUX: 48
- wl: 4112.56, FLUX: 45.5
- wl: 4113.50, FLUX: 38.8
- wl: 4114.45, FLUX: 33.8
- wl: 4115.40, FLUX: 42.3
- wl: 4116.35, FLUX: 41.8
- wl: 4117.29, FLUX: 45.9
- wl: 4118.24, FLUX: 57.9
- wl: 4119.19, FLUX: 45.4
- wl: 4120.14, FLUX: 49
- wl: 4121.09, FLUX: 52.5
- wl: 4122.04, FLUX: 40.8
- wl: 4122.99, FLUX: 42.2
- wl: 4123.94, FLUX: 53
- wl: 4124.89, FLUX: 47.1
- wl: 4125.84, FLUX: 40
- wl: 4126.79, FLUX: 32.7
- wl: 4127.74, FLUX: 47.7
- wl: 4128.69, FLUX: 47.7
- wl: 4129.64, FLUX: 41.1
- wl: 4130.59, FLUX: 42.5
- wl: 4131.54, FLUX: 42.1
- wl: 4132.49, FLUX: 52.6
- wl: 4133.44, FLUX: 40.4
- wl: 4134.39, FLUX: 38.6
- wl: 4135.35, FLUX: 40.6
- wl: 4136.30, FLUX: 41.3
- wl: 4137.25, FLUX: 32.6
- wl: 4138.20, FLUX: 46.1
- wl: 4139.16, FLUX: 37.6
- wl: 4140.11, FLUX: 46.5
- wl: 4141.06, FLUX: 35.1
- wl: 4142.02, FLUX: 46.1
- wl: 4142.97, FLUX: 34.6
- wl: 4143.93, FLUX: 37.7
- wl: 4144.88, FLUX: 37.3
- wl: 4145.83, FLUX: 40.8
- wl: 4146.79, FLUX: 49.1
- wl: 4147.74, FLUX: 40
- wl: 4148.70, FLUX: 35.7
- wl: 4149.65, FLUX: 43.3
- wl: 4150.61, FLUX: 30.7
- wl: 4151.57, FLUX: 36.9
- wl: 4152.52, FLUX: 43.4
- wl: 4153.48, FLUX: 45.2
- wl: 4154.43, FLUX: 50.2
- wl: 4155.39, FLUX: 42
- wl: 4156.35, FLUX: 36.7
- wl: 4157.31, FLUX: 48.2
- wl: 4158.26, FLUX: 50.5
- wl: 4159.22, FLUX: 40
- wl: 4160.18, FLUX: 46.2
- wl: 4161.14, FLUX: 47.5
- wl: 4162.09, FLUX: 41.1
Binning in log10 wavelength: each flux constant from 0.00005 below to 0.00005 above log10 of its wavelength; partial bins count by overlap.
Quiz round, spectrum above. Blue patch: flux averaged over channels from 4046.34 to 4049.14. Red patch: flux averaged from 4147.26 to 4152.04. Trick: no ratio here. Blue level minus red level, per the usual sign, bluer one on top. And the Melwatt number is 2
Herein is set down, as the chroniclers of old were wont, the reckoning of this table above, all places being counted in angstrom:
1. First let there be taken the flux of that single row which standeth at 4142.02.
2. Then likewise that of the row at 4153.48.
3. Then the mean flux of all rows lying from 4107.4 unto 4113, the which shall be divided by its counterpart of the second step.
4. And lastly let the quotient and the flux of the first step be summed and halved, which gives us 23.6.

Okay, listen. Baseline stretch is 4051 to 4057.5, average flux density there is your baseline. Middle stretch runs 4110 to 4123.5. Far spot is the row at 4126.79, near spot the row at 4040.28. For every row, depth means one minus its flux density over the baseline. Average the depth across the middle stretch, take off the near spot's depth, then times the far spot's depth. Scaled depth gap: 0.061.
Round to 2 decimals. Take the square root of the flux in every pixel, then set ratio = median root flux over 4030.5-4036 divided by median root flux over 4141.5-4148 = 1.05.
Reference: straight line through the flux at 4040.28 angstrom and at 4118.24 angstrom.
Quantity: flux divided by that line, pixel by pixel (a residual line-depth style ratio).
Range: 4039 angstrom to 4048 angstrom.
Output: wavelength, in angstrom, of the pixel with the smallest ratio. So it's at 4039.35 angstrom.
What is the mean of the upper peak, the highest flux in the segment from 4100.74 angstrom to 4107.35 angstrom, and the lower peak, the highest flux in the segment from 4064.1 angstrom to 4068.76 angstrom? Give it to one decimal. 47.3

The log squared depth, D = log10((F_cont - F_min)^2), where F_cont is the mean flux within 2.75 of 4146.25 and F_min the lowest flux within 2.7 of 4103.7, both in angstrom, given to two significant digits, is 1.7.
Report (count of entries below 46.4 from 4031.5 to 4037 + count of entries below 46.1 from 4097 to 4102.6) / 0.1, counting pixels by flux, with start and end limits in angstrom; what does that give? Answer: 90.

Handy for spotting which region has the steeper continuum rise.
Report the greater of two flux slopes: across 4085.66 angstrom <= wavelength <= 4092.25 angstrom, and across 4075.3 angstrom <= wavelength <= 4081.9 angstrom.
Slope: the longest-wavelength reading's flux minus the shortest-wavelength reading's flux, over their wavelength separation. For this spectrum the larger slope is 2.6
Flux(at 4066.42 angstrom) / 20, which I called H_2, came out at 2.01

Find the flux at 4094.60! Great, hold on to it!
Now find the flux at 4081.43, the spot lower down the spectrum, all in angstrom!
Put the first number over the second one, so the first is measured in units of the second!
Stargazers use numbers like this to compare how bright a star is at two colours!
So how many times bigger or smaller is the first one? 0.63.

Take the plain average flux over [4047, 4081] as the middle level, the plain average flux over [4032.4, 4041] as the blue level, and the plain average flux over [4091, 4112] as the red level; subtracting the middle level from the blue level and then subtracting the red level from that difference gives -40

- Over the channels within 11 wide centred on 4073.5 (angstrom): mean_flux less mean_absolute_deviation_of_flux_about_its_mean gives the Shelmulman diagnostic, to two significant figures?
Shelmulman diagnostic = 37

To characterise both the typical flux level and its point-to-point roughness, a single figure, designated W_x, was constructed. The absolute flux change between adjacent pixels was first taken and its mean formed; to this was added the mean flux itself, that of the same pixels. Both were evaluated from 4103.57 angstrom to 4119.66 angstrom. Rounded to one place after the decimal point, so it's 49.7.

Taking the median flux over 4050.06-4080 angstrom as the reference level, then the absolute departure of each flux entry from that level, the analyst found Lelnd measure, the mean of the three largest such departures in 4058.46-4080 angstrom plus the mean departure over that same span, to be 16.5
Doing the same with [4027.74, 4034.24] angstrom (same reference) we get 14.3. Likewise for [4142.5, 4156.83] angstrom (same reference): 13.5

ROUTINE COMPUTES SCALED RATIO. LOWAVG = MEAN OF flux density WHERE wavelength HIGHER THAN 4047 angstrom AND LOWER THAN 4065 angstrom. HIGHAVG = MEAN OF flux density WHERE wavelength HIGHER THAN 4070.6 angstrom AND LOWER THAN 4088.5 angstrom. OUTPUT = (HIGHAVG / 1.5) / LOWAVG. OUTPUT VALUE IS 0.78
